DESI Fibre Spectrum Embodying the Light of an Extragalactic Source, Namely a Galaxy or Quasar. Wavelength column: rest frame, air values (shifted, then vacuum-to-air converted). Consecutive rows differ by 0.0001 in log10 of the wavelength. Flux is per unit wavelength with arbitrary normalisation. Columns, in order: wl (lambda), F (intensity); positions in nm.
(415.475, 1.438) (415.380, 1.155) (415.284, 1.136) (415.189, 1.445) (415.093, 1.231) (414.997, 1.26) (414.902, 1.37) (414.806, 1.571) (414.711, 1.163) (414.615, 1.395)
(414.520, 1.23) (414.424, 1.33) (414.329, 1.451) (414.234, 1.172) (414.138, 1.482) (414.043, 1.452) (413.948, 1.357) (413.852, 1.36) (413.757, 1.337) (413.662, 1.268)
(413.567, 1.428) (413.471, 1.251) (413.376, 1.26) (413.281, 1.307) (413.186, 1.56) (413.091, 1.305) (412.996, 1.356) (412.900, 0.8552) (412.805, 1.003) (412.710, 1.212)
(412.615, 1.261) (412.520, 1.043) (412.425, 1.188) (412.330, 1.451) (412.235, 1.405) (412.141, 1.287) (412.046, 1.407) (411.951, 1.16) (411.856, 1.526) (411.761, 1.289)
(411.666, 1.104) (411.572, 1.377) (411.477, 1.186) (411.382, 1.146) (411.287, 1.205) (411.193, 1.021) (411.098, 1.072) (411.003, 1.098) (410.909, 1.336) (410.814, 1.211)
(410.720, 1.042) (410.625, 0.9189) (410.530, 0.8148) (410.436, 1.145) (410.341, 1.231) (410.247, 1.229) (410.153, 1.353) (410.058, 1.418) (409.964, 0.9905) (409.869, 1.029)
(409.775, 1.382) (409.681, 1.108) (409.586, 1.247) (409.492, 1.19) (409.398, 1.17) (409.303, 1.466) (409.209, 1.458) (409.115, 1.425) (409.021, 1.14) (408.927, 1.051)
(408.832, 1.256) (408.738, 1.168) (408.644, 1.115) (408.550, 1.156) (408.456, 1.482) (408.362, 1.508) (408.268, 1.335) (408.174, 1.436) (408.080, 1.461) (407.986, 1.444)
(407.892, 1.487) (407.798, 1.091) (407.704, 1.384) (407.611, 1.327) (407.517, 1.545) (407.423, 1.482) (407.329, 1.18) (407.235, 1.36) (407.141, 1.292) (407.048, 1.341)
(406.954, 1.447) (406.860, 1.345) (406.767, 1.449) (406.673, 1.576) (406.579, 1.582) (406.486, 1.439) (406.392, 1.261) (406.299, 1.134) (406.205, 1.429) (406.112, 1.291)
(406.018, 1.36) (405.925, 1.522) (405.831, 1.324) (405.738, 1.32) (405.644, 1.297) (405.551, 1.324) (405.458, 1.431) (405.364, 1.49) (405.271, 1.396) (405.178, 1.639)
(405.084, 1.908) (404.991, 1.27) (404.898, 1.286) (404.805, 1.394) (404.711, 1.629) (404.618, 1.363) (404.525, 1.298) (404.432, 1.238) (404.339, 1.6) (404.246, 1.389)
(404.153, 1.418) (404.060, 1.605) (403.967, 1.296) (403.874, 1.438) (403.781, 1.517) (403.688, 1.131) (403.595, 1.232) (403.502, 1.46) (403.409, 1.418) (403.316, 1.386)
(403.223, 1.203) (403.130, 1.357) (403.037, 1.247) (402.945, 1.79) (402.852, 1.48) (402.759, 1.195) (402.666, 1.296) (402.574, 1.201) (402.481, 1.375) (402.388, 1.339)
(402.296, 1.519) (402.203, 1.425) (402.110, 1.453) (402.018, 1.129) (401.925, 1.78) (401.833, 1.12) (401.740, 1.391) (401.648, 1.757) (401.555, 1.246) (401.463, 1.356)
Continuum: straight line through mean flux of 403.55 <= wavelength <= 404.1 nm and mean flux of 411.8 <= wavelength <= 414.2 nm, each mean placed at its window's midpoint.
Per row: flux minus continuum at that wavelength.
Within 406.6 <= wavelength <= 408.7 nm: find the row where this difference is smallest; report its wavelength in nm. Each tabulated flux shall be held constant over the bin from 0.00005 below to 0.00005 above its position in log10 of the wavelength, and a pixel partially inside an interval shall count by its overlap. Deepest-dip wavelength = 407.798 nm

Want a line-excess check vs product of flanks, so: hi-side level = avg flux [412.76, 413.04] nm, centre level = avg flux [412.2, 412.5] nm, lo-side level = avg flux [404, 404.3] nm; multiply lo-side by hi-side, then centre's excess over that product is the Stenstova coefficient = -0.2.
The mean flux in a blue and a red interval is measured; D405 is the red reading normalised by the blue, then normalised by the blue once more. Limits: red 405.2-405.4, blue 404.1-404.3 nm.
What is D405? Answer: 0.73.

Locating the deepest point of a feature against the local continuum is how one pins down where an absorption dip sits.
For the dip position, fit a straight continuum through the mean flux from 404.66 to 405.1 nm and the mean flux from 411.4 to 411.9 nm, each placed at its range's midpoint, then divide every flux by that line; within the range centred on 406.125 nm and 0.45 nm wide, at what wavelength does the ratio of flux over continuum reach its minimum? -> 406.299 nm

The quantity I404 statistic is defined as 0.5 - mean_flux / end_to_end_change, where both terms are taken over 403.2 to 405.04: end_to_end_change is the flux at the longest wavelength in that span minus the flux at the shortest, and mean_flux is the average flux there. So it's -20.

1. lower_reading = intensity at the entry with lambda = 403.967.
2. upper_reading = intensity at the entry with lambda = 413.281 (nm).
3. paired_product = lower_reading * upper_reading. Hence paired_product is 1.69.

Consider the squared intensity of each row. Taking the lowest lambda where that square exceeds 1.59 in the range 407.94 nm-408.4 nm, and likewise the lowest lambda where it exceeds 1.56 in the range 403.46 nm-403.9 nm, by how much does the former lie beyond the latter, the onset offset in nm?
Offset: 4.48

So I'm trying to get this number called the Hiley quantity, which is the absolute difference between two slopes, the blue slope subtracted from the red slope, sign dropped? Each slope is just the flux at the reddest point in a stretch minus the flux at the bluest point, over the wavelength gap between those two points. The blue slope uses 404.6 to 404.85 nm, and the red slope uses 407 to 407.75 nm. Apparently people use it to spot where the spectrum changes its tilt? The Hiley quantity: 0.1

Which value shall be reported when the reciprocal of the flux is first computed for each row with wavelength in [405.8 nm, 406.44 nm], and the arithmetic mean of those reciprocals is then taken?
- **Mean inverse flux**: 0.76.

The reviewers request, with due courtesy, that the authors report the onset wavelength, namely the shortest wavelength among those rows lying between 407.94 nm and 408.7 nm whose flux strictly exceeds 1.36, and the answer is 407.986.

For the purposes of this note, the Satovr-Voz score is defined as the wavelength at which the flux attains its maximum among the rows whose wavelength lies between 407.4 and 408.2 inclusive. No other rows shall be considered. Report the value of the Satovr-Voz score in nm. 407.517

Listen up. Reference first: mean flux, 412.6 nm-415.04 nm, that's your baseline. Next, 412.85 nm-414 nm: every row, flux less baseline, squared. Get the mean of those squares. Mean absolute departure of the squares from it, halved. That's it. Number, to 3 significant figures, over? 0.0182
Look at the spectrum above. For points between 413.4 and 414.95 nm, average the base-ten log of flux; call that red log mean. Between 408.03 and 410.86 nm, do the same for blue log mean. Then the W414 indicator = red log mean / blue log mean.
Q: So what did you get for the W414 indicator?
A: 1.51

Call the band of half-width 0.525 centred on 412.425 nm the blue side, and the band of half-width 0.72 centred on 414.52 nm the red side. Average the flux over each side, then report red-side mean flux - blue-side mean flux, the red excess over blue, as 0.14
